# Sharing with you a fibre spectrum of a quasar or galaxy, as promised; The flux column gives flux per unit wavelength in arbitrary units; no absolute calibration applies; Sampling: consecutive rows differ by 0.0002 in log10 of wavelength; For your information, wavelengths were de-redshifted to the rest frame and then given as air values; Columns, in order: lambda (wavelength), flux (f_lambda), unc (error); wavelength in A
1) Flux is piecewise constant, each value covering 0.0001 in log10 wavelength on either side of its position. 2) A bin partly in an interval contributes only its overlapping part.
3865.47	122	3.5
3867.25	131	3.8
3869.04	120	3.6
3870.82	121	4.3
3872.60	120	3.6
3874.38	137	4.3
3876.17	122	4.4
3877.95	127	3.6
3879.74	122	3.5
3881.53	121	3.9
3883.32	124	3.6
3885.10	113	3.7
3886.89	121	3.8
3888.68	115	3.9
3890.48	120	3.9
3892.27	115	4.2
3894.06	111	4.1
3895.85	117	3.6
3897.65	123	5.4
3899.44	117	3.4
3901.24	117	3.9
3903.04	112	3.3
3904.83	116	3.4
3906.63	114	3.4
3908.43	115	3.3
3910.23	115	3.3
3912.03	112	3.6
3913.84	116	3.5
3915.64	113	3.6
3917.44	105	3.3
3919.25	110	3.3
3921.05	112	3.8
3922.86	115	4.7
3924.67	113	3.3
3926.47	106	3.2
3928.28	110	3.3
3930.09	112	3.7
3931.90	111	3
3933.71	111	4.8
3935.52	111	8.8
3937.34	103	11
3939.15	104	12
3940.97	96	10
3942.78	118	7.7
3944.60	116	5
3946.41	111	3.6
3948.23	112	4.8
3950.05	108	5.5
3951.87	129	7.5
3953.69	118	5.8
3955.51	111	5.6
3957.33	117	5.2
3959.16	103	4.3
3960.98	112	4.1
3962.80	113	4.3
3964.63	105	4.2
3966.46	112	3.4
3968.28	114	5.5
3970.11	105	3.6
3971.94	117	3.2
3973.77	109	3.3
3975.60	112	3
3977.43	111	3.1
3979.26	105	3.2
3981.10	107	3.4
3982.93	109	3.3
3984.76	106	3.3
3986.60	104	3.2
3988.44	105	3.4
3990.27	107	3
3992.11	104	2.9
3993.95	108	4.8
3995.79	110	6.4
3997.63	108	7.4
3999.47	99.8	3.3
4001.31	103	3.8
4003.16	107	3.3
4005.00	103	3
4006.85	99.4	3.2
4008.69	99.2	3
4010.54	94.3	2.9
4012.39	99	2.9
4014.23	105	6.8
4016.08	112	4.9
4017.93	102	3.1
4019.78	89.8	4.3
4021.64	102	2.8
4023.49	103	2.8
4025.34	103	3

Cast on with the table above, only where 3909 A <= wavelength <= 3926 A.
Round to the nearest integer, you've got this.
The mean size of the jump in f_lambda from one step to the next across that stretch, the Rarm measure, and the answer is 4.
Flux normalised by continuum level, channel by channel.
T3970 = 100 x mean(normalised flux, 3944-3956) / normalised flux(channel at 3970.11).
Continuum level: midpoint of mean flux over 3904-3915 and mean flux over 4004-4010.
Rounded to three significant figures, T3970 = 110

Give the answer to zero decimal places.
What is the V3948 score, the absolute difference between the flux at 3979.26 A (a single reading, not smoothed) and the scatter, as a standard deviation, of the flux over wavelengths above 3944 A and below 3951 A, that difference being 102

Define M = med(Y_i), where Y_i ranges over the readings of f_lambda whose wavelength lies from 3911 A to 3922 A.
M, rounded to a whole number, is 112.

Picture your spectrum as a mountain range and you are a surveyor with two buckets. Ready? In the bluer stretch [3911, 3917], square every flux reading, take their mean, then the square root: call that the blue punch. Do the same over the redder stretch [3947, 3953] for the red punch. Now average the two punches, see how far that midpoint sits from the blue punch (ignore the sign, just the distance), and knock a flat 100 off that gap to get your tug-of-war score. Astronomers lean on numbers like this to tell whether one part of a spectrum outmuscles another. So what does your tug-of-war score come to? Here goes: -98.5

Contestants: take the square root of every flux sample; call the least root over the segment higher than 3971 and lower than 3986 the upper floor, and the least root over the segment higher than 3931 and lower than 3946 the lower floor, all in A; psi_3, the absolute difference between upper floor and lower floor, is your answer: 0.45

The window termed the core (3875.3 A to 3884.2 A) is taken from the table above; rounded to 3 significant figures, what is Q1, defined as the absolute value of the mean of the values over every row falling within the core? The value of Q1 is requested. 123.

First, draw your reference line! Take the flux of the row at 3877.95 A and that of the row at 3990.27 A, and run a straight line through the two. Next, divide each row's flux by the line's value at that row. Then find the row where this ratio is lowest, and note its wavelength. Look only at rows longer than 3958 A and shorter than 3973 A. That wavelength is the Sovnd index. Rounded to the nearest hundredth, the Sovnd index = 3959.16 A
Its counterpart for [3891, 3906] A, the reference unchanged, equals 3894.06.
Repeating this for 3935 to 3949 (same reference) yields 3940.97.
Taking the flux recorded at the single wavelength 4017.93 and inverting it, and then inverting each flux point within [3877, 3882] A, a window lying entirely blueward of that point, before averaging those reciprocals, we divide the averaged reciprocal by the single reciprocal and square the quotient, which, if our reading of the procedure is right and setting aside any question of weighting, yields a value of 0.68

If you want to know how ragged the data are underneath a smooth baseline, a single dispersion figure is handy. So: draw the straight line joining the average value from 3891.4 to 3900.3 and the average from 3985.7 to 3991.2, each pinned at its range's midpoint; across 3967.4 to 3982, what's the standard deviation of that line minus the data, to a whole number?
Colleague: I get 4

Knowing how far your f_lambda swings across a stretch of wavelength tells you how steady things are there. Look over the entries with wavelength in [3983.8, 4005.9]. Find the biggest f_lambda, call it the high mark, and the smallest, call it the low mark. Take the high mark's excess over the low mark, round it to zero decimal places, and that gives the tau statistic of 10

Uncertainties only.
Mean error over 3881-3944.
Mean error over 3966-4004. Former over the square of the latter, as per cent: 31.8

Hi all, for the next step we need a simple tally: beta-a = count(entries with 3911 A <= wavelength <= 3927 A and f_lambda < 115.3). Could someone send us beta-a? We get 8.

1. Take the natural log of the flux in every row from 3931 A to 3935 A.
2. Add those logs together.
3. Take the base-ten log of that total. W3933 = 0.97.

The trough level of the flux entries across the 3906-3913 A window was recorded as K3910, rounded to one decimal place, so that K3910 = 112.0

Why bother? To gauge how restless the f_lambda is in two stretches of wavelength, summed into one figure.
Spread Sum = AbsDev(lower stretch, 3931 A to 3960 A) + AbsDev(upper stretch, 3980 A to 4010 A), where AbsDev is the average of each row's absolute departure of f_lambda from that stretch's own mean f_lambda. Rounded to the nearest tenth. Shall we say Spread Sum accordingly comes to 8.2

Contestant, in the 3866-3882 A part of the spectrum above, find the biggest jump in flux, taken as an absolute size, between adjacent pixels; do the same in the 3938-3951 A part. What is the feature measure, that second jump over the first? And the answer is 1.29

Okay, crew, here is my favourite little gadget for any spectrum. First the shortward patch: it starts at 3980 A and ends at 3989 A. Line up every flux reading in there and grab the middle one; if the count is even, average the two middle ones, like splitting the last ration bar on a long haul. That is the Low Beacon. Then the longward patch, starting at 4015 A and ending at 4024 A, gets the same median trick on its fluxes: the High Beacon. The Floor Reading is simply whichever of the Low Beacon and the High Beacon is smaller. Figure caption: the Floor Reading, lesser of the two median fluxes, 102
